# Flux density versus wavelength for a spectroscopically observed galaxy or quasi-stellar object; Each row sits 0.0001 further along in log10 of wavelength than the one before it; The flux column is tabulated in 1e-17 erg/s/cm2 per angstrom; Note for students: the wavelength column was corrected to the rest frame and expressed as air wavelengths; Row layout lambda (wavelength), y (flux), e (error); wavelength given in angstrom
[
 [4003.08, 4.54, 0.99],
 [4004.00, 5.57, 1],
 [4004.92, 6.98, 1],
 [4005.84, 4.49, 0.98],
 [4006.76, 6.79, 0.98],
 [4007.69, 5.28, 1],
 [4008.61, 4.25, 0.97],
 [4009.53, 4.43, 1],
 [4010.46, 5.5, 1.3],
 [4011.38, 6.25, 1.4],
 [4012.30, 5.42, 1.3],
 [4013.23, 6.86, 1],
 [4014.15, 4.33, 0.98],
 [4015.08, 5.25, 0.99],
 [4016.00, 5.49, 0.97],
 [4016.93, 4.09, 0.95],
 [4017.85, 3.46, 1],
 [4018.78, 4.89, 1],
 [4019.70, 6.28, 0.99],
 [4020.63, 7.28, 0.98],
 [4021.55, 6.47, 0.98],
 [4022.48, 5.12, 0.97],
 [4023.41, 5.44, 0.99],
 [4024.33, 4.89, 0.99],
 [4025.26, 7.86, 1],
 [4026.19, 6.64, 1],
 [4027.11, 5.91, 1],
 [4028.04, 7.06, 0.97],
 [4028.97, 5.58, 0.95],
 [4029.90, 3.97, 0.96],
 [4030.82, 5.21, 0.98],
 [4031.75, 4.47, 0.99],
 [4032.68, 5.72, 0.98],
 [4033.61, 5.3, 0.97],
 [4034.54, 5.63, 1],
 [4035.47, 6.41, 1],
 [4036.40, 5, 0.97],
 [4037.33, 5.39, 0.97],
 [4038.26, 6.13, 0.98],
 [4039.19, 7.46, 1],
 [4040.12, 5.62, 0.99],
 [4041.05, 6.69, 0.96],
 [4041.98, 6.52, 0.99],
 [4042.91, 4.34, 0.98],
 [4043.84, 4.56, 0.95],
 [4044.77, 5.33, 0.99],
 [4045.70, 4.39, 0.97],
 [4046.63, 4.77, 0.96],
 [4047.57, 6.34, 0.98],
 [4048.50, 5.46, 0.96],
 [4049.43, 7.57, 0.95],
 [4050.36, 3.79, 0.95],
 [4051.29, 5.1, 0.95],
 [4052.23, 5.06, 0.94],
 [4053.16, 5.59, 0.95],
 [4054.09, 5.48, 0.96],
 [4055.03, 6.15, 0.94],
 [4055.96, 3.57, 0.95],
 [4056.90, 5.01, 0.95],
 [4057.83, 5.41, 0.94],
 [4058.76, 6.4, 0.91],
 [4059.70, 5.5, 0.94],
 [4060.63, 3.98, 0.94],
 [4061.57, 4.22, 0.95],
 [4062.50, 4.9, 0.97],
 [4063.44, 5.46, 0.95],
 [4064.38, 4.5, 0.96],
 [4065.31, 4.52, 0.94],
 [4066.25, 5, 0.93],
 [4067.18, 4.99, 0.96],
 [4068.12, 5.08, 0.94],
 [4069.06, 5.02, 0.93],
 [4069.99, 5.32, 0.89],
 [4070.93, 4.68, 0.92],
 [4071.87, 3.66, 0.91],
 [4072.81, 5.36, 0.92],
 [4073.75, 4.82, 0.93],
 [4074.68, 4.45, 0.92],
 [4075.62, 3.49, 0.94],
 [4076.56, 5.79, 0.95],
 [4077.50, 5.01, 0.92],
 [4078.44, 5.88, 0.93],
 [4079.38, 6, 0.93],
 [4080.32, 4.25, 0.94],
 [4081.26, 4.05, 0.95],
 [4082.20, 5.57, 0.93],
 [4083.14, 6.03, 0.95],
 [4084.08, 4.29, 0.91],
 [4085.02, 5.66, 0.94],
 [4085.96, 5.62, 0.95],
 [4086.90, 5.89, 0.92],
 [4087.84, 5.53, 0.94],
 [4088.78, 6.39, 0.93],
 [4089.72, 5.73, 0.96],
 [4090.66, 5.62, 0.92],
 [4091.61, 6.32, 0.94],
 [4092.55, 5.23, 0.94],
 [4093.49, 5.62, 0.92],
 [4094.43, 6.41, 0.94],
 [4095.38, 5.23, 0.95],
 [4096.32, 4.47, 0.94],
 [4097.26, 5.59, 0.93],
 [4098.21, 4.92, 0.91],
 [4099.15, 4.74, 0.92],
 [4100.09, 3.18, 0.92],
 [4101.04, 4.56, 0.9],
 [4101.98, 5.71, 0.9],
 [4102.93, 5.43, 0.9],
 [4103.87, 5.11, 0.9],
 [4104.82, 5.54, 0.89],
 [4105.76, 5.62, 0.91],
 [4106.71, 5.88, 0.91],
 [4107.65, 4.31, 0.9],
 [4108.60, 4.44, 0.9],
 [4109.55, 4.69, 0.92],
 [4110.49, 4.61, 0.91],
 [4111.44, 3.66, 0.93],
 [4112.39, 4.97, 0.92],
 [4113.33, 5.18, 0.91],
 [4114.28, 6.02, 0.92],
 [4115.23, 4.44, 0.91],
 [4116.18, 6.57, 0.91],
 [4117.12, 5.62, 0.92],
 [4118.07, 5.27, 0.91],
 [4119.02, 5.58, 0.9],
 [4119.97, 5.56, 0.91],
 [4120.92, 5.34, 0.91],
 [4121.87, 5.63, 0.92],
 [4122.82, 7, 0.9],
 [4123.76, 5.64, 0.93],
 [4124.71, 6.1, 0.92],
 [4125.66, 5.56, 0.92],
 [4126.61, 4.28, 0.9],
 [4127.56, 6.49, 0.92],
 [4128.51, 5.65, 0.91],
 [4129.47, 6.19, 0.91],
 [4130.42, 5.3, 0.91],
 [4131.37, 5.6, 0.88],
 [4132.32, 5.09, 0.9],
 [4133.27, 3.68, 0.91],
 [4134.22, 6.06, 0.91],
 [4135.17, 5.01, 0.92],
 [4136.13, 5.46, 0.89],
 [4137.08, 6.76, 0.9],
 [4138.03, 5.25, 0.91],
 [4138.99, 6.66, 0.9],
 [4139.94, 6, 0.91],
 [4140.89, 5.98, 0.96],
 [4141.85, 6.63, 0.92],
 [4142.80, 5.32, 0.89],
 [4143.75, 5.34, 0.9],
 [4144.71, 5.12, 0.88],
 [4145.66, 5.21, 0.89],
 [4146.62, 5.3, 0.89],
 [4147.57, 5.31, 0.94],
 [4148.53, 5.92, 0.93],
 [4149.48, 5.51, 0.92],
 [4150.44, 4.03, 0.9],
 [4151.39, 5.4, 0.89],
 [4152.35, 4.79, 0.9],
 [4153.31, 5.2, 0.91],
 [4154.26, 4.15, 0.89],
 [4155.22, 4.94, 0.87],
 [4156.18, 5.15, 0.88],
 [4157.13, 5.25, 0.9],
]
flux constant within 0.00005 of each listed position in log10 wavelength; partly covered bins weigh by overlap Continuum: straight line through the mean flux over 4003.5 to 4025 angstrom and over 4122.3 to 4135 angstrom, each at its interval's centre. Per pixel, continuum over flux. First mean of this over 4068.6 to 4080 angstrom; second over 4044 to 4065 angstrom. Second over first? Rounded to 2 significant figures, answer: 0.96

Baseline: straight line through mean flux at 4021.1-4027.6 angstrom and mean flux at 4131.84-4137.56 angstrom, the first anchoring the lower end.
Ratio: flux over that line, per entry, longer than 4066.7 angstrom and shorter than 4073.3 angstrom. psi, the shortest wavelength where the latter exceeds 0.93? 4072.81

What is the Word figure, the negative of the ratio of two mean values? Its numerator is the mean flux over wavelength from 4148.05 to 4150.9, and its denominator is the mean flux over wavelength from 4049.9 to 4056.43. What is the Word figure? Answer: -1.04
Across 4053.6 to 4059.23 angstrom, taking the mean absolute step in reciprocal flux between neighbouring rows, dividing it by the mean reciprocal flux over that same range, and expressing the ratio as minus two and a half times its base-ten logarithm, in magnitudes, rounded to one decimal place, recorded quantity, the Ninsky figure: 1.4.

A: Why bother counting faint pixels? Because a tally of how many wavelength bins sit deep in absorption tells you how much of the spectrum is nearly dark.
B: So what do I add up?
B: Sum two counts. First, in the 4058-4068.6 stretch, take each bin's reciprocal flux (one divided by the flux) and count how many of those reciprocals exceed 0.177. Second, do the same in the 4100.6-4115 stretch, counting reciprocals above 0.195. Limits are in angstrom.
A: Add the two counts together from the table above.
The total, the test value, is 18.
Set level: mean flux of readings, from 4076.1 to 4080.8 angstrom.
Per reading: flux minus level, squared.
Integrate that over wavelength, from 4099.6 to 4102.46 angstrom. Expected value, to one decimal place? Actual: 5.3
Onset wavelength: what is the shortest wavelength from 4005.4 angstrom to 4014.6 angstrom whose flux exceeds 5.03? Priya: 4006.76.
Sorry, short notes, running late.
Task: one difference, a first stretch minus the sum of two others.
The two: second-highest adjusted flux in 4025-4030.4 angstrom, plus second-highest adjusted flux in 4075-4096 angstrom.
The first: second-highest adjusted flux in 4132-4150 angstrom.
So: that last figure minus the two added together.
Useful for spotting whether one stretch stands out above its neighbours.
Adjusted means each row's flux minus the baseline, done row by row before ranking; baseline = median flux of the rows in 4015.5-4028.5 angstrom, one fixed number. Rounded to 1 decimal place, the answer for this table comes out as -1.1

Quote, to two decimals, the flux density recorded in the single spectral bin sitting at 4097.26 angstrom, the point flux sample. 5.59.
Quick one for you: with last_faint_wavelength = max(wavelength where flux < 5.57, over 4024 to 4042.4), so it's 4037.33 angstrom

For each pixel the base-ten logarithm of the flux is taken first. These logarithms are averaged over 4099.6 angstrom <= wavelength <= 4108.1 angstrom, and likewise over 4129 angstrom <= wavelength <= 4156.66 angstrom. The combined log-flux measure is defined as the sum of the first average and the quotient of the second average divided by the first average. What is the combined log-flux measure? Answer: 1.74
